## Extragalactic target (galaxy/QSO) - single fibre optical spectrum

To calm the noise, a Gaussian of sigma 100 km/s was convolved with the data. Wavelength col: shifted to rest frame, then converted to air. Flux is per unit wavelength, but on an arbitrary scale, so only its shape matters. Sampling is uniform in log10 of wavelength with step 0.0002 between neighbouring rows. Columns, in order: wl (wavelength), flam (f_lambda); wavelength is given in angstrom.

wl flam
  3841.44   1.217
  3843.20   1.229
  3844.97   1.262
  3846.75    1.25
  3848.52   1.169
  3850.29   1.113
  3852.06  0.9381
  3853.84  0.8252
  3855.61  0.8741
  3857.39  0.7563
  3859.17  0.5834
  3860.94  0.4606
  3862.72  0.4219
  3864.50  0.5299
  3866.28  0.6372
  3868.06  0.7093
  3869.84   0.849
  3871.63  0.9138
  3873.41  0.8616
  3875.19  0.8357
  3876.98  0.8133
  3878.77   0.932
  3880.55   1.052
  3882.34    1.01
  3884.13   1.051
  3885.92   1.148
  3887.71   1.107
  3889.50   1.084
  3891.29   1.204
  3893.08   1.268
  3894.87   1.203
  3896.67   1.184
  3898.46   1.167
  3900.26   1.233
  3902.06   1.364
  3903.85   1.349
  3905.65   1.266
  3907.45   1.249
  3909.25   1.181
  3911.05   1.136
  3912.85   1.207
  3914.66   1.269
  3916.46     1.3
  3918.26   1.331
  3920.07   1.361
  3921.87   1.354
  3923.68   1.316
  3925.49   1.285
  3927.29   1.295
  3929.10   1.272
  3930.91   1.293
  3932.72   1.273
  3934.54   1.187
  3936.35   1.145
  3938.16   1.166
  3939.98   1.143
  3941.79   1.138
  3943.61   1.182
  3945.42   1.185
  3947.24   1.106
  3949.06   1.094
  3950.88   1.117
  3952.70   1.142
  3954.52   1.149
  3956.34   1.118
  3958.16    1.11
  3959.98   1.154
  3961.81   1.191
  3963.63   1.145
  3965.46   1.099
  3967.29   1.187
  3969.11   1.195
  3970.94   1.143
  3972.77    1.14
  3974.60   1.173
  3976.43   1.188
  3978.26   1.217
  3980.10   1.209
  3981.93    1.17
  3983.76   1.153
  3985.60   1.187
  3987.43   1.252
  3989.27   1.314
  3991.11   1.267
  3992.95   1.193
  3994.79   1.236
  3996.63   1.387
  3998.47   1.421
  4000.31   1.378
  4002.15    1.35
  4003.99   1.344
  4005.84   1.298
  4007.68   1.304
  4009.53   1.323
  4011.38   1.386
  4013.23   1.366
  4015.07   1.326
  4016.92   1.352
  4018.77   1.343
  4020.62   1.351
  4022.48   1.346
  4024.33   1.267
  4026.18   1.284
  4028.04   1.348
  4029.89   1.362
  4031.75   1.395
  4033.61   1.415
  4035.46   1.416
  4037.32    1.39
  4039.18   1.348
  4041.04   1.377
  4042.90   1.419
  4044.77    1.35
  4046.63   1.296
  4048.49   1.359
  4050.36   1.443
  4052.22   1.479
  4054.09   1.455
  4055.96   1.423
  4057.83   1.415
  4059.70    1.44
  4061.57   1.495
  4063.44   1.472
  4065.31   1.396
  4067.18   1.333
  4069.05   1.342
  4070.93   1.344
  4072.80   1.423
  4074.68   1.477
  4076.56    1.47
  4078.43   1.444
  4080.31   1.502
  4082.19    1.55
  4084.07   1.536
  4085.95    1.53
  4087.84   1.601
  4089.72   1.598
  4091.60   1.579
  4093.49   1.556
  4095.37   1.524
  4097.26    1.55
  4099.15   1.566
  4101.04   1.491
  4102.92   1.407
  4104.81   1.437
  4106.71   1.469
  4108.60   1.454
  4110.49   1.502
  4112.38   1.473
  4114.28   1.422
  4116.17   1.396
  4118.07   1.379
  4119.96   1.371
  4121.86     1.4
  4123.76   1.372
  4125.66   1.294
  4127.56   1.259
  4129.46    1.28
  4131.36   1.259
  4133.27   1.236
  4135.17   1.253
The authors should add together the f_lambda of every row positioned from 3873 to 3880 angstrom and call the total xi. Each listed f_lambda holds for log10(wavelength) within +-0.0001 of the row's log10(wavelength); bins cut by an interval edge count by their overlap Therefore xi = 3.4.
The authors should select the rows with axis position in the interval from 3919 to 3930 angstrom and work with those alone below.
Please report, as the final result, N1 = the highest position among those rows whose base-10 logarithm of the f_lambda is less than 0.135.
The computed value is 3929.10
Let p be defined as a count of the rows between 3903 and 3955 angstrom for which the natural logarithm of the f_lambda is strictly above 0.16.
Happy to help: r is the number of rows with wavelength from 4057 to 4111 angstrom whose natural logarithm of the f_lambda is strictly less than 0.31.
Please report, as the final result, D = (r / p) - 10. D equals -9.8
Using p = 19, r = 3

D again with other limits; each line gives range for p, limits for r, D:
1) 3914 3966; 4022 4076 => -9.2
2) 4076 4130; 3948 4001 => -9.1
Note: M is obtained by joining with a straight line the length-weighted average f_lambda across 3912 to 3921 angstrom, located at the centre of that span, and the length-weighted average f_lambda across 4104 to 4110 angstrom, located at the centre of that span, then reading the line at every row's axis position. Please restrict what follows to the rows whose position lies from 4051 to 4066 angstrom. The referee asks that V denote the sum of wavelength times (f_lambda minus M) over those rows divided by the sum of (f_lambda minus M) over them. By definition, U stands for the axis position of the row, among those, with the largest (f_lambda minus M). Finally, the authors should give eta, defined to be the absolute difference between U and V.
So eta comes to 4.2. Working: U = 4061.57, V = 4057.3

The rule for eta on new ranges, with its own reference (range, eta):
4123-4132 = 4.3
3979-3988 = 3.9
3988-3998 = 4.1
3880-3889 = 2.2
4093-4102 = 2.3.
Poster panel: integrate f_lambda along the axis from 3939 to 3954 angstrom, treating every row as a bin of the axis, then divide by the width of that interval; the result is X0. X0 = 1.14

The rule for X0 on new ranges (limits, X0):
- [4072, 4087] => 1.49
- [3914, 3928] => 1.32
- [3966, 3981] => 1.18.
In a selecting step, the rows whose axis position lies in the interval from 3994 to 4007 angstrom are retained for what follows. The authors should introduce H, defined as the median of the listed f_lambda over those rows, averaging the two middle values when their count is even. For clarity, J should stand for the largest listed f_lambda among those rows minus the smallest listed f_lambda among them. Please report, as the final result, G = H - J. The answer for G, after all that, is 1.2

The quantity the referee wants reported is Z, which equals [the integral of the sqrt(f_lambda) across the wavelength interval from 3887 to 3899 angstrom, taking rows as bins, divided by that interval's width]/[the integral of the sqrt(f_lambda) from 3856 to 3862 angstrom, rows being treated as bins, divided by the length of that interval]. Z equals 1.39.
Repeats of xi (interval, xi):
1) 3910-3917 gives 4.9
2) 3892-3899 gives 4.8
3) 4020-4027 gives 5.2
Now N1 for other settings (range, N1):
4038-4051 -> 4048.49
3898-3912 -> 3911.05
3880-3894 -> 3893.08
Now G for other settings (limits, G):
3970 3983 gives 1.1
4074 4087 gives 1.4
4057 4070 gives 1.3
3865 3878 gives 0.6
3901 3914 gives 1.0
